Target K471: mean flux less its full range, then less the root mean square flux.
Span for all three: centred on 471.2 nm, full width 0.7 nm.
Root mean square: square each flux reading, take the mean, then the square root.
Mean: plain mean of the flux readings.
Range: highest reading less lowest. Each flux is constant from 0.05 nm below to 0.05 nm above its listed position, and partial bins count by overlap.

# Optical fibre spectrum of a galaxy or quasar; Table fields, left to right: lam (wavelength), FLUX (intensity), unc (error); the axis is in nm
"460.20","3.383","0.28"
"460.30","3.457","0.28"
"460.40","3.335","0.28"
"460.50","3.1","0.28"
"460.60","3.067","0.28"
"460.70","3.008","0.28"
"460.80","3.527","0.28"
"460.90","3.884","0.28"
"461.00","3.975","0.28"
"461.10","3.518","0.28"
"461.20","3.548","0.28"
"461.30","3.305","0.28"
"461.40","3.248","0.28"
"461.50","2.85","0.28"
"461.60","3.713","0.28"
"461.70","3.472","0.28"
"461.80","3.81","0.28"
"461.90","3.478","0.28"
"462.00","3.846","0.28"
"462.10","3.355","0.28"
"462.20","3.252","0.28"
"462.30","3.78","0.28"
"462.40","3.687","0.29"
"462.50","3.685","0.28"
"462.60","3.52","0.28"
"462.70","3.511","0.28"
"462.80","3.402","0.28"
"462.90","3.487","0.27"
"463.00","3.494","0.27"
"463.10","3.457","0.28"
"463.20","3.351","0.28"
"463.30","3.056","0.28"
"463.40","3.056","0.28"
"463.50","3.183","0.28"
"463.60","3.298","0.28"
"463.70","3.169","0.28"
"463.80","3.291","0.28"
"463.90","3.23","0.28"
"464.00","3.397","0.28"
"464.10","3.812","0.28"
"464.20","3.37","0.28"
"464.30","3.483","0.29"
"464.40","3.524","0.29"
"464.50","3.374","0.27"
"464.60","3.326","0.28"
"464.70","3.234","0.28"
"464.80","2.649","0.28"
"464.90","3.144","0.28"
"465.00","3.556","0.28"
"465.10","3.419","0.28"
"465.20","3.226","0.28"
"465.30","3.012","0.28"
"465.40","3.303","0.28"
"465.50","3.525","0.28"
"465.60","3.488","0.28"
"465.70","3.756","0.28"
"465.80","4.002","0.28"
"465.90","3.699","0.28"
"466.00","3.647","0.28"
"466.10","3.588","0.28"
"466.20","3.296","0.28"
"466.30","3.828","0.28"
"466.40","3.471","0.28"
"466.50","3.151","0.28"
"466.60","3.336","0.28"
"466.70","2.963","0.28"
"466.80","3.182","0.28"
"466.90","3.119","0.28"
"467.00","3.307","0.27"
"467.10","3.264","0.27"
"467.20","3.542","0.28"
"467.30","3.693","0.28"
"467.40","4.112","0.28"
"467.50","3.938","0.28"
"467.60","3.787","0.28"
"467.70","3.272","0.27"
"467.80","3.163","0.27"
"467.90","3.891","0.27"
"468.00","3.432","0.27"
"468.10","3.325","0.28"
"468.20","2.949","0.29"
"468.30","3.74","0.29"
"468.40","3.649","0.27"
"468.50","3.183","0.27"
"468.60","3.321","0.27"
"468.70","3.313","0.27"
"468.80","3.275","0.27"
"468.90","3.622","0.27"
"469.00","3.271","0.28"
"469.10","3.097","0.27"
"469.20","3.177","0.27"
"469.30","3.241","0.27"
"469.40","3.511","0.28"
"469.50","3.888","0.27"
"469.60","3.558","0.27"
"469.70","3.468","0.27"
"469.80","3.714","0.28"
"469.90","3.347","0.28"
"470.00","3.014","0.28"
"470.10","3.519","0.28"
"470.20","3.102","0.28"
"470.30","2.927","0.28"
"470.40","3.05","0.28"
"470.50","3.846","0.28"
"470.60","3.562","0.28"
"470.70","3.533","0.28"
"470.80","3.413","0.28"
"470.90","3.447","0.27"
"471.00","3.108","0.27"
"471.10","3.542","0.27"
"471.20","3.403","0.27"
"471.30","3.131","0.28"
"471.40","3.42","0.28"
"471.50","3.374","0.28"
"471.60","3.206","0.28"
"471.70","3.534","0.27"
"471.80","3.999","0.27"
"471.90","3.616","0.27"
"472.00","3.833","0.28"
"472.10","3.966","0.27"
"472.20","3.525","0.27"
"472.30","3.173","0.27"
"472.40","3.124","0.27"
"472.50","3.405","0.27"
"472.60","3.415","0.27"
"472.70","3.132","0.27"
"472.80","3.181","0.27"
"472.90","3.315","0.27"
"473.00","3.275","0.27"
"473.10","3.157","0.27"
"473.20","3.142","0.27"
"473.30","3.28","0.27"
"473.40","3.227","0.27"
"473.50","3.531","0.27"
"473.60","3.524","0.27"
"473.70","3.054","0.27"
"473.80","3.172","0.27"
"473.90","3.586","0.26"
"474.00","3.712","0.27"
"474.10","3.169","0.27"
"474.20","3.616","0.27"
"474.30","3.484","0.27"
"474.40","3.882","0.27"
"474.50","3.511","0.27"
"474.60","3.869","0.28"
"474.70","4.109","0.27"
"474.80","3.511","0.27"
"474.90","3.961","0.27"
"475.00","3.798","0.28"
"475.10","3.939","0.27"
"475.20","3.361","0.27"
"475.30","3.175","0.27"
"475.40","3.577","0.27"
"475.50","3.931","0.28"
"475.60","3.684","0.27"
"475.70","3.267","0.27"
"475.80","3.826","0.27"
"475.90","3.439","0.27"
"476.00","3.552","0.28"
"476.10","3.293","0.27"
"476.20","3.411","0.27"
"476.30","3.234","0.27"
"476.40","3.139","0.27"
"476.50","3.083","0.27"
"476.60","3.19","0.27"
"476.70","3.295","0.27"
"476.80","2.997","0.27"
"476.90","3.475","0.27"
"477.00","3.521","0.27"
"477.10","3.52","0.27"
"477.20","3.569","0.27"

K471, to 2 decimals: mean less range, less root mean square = -0.44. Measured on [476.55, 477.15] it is -0.53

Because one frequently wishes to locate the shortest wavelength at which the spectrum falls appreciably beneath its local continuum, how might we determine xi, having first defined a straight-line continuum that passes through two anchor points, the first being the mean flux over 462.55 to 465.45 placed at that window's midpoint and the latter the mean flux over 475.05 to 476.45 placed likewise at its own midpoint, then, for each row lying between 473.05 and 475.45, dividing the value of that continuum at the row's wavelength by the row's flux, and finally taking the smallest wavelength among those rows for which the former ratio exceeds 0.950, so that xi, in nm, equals 473.10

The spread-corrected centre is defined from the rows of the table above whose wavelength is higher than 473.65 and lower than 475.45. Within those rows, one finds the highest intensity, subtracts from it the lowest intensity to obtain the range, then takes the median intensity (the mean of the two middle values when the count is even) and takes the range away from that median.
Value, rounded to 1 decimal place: 2.5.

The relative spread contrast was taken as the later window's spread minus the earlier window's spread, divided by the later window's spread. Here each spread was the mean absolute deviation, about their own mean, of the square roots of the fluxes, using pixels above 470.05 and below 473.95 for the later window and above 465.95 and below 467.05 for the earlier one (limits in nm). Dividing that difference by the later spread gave 0.02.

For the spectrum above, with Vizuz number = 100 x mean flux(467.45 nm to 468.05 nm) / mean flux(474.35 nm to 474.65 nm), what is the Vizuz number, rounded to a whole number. 95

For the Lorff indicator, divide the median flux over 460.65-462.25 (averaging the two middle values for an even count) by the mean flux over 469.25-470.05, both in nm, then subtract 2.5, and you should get -1.49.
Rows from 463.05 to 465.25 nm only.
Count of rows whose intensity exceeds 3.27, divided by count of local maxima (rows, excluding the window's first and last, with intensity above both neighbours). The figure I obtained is 2.60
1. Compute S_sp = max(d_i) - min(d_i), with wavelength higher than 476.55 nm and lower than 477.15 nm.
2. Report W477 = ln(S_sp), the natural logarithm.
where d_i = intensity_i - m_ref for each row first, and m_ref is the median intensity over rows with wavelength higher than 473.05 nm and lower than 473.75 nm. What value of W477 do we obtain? -0.65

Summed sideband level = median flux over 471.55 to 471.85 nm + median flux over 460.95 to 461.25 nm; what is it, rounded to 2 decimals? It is 7.08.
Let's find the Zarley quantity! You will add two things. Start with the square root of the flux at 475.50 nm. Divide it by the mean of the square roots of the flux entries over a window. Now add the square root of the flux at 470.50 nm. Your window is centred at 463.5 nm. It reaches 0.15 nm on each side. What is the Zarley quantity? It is 3.07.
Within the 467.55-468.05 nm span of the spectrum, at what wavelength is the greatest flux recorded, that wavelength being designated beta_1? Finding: 467.90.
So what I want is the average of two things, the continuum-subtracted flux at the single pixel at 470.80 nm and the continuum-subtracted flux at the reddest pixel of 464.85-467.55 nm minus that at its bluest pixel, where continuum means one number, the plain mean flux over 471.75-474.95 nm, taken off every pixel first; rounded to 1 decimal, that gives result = 0.4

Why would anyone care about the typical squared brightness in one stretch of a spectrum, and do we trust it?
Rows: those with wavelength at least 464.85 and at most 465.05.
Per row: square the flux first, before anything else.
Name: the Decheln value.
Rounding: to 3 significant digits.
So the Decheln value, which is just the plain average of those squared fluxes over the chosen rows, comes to 11.3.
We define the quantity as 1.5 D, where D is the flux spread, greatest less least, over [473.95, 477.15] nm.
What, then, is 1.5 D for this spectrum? 1.7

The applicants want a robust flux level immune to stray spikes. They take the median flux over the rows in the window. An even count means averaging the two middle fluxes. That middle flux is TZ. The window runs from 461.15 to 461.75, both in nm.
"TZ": 3.39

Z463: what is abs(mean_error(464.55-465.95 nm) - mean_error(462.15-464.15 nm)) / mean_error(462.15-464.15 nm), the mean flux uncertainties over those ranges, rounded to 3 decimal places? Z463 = 0.002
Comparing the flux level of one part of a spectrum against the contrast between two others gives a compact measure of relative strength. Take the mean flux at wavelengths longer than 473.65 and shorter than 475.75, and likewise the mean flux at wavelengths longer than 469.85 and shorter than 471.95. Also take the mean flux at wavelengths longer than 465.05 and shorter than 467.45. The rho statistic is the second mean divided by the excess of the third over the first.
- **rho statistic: -25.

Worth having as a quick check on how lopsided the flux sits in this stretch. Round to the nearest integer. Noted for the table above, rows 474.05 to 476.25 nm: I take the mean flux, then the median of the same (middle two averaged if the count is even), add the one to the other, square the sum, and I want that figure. 51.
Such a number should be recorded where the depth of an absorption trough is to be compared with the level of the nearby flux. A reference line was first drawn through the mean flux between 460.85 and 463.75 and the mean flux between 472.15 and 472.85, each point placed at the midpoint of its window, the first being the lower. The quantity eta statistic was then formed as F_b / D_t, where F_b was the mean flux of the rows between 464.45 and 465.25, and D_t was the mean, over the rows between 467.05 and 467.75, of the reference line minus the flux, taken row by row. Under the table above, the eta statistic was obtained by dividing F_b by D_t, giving -11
